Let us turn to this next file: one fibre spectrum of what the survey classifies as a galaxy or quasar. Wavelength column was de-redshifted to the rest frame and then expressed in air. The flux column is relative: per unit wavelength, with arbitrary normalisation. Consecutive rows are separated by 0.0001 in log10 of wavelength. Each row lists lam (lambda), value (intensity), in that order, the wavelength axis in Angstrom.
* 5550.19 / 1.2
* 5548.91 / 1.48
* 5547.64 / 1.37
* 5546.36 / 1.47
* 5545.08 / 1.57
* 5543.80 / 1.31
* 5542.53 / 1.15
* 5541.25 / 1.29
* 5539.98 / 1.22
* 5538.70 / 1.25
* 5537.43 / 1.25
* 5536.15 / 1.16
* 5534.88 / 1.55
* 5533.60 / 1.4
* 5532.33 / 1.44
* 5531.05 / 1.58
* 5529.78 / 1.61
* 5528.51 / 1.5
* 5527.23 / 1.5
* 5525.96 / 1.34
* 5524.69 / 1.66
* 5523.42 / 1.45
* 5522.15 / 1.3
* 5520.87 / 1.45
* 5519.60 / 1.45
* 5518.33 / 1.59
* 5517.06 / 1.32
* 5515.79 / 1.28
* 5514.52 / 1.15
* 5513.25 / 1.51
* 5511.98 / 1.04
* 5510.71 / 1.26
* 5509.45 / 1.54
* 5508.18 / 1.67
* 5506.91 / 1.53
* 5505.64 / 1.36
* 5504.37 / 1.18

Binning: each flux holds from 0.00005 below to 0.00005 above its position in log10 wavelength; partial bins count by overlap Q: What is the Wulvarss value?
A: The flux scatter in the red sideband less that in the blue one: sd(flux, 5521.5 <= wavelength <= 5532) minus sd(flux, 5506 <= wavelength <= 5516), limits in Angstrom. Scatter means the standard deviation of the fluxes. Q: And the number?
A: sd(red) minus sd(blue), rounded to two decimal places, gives -0.09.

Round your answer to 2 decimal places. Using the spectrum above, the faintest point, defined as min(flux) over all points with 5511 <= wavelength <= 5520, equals 1.04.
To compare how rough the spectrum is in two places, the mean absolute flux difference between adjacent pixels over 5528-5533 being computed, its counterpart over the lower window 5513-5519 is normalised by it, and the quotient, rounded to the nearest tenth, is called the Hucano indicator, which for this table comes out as 2.1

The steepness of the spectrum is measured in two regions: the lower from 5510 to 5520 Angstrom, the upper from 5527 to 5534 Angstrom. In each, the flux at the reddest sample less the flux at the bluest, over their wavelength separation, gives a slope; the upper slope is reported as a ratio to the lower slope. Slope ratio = -0.7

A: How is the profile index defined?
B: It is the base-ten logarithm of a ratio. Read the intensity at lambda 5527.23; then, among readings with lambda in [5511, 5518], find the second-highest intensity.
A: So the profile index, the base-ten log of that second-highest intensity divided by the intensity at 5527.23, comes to -0.06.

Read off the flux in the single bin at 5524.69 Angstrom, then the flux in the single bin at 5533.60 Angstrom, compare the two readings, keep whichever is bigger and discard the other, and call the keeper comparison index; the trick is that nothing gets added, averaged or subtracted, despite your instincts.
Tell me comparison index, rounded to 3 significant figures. 1.66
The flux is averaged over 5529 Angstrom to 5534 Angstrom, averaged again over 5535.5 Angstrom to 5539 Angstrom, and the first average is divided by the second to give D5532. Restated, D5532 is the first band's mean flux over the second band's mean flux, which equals 1.24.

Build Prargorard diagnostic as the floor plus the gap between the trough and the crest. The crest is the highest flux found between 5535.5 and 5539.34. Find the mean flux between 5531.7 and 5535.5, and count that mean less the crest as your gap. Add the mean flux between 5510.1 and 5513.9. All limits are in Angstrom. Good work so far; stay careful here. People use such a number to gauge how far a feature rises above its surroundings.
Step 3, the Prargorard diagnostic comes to 1.48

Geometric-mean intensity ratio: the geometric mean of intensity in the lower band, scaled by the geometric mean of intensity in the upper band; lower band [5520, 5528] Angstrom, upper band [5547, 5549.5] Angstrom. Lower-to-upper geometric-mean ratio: 1.02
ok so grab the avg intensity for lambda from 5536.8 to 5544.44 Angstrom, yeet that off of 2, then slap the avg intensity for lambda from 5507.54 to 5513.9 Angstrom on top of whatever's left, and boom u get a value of 2.16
